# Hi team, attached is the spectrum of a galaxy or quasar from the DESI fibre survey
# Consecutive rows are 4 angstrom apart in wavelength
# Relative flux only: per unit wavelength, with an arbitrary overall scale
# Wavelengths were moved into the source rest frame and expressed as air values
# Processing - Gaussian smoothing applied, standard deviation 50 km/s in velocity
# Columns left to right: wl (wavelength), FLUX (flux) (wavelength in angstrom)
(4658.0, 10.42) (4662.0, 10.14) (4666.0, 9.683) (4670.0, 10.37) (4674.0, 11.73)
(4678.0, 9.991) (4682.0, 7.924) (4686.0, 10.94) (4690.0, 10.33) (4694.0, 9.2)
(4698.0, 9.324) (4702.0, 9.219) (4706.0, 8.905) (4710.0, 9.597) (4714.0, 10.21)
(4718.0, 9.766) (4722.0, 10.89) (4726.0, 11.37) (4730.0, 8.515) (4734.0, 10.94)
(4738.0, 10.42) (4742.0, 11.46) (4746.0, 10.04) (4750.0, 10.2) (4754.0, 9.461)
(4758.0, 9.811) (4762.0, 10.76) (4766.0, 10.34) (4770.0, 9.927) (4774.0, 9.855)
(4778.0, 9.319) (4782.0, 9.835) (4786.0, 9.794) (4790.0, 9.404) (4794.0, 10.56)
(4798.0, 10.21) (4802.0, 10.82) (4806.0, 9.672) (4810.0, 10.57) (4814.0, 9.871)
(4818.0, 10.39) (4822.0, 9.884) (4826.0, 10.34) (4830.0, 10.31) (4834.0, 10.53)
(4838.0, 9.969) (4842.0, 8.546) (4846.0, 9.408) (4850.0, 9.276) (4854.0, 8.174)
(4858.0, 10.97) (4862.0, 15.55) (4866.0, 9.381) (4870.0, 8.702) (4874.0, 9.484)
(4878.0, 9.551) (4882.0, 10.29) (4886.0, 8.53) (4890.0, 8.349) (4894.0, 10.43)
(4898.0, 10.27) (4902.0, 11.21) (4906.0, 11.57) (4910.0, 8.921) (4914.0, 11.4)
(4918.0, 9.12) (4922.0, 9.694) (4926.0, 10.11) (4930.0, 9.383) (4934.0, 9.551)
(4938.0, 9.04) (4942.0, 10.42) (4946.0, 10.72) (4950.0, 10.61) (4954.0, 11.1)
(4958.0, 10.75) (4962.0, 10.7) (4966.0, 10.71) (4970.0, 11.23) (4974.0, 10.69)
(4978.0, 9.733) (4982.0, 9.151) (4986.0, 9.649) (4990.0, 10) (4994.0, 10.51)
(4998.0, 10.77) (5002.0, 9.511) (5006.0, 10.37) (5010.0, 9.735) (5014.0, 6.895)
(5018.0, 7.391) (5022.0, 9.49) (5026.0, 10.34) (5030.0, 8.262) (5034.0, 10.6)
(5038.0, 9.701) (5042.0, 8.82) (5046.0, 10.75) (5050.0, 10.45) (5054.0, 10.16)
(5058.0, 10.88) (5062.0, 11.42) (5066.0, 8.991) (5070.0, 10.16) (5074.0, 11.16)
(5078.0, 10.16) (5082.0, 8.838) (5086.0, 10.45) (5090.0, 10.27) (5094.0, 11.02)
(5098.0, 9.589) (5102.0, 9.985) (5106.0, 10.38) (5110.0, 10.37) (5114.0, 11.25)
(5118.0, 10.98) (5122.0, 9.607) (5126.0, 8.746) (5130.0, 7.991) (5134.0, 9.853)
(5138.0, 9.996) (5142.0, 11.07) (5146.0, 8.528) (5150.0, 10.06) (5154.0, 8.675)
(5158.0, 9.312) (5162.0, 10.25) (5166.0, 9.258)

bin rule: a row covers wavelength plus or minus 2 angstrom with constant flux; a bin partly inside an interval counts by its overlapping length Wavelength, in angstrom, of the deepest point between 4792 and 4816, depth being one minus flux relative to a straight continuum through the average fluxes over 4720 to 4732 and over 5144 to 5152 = 4806.0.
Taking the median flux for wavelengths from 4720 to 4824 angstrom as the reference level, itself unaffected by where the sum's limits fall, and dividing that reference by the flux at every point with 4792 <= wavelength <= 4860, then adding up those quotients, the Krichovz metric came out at 17.4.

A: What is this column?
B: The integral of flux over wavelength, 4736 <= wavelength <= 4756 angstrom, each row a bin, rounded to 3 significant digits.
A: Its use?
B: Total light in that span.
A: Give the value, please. 206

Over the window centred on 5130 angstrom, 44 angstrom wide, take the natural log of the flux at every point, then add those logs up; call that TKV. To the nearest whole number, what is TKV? 25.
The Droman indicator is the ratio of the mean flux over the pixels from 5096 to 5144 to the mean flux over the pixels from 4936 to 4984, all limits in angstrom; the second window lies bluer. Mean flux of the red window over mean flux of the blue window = 0.96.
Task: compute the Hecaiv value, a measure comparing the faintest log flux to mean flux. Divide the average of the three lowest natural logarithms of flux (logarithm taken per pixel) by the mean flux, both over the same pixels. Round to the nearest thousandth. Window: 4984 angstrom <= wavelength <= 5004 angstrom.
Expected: 0.225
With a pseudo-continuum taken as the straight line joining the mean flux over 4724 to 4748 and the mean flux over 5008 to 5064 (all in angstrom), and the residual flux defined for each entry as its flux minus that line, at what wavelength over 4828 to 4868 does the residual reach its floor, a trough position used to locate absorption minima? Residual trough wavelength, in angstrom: 4854.0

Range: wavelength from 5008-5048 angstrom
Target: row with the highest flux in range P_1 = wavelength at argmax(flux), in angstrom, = 5046.0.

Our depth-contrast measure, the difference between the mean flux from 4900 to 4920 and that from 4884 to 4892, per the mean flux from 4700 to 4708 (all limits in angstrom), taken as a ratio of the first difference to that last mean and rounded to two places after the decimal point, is 0.22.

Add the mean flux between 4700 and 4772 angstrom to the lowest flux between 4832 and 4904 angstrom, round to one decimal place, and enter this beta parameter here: 18.3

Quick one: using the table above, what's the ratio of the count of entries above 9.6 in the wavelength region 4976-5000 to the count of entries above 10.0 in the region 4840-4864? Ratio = 2.5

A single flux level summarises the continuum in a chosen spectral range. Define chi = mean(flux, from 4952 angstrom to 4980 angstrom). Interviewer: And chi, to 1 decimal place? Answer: 10.7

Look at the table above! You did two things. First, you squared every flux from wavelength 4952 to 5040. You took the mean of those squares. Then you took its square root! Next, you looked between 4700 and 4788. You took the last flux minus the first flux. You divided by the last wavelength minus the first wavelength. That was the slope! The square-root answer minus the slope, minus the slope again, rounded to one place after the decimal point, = 9.9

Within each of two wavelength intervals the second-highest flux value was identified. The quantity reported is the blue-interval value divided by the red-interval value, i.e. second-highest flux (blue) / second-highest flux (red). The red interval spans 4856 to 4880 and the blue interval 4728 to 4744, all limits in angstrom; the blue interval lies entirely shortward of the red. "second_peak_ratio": 1.00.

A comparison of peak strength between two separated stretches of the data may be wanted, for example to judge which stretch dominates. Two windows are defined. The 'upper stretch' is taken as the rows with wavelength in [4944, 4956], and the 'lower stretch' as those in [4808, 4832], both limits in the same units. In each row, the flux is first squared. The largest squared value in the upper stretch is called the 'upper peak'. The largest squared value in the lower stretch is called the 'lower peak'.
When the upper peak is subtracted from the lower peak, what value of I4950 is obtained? -11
